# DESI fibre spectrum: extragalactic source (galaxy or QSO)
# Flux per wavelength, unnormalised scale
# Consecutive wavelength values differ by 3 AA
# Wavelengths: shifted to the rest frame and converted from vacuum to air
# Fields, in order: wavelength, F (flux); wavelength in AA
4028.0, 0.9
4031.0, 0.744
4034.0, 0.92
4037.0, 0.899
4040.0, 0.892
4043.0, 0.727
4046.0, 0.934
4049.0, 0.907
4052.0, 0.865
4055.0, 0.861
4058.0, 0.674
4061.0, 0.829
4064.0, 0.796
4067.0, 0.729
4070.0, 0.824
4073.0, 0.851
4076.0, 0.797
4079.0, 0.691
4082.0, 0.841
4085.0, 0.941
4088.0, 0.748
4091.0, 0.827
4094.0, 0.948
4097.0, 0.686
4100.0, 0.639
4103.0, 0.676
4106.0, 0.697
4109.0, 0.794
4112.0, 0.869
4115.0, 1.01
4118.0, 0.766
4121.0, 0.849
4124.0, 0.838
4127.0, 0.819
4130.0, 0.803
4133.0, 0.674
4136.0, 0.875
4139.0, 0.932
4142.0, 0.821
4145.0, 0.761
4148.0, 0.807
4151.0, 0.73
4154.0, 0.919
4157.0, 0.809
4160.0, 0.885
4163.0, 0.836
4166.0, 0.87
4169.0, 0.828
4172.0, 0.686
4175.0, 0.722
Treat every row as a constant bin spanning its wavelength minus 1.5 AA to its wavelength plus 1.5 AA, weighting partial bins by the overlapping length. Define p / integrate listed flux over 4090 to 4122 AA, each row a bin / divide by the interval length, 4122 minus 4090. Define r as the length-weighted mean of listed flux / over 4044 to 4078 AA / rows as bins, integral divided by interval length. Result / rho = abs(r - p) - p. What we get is -0.769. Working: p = 0.80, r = 0.821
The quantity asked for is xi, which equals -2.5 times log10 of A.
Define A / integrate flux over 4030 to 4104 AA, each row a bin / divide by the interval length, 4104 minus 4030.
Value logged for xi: 0.227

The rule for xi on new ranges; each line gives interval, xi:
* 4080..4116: 0.240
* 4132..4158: 0.219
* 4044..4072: 0.211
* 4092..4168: 0.225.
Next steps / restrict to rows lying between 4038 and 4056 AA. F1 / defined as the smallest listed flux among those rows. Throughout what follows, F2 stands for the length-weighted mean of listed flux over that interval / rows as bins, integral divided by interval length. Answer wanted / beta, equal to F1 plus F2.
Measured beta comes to 1.59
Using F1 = 0.727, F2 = 0.87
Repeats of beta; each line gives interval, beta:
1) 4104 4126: 1.53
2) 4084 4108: 1.41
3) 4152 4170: 1.66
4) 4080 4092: 1.58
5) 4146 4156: 1.55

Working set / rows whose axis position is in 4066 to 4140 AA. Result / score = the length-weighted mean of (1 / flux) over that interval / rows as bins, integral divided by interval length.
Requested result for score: 1.26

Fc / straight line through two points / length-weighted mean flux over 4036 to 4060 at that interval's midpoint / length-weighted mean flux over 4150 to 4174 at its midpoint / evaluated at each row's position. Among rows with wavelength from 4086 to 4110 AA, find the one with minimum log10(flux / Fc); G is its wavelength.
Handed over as 4100.0 AA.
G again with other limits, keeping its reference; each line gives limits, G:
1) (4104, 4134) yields 4133.0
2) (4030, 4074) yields 4058.0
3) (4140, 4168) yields 4151.0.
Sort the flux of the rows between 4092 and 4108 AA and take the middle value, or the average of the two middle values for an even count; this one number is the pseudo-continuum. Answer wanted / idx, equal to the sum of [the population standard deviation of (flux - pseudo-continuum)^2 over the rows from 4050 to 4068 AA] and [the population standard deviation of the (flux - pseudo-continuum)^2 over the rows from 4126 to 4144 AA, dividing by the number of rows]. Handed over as 0.032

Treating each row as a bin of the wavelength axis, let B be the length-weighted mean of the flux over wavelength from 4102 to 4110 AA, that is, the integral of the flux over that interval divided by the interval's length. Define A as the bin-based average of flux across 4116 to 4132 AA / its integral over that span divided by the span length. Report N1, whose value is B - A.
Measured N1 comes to -0.10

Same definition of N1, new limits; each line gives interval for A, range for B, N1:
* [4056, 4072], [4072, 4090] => 0.04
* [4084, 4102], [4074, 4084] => 0.00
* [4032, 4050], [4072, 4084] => -0.08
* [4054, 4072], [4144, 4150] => 0.00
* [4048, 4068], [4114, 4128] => 0.04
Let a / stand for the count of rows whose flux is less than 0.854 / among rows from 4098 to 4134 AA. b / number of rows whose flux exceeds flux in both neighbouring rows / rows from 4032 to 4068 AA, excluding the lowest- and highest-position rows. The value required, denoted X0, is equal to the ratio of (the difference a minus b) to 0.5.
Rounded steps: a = 10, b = 2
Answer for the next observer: 16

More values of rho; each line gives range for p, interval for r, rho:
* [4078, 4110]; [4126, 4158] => -0.731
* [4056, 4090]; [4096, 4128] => -0.787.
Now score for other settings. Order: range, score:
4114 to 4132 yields 1.20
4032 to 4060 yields 1.19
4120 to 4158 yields 1.23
